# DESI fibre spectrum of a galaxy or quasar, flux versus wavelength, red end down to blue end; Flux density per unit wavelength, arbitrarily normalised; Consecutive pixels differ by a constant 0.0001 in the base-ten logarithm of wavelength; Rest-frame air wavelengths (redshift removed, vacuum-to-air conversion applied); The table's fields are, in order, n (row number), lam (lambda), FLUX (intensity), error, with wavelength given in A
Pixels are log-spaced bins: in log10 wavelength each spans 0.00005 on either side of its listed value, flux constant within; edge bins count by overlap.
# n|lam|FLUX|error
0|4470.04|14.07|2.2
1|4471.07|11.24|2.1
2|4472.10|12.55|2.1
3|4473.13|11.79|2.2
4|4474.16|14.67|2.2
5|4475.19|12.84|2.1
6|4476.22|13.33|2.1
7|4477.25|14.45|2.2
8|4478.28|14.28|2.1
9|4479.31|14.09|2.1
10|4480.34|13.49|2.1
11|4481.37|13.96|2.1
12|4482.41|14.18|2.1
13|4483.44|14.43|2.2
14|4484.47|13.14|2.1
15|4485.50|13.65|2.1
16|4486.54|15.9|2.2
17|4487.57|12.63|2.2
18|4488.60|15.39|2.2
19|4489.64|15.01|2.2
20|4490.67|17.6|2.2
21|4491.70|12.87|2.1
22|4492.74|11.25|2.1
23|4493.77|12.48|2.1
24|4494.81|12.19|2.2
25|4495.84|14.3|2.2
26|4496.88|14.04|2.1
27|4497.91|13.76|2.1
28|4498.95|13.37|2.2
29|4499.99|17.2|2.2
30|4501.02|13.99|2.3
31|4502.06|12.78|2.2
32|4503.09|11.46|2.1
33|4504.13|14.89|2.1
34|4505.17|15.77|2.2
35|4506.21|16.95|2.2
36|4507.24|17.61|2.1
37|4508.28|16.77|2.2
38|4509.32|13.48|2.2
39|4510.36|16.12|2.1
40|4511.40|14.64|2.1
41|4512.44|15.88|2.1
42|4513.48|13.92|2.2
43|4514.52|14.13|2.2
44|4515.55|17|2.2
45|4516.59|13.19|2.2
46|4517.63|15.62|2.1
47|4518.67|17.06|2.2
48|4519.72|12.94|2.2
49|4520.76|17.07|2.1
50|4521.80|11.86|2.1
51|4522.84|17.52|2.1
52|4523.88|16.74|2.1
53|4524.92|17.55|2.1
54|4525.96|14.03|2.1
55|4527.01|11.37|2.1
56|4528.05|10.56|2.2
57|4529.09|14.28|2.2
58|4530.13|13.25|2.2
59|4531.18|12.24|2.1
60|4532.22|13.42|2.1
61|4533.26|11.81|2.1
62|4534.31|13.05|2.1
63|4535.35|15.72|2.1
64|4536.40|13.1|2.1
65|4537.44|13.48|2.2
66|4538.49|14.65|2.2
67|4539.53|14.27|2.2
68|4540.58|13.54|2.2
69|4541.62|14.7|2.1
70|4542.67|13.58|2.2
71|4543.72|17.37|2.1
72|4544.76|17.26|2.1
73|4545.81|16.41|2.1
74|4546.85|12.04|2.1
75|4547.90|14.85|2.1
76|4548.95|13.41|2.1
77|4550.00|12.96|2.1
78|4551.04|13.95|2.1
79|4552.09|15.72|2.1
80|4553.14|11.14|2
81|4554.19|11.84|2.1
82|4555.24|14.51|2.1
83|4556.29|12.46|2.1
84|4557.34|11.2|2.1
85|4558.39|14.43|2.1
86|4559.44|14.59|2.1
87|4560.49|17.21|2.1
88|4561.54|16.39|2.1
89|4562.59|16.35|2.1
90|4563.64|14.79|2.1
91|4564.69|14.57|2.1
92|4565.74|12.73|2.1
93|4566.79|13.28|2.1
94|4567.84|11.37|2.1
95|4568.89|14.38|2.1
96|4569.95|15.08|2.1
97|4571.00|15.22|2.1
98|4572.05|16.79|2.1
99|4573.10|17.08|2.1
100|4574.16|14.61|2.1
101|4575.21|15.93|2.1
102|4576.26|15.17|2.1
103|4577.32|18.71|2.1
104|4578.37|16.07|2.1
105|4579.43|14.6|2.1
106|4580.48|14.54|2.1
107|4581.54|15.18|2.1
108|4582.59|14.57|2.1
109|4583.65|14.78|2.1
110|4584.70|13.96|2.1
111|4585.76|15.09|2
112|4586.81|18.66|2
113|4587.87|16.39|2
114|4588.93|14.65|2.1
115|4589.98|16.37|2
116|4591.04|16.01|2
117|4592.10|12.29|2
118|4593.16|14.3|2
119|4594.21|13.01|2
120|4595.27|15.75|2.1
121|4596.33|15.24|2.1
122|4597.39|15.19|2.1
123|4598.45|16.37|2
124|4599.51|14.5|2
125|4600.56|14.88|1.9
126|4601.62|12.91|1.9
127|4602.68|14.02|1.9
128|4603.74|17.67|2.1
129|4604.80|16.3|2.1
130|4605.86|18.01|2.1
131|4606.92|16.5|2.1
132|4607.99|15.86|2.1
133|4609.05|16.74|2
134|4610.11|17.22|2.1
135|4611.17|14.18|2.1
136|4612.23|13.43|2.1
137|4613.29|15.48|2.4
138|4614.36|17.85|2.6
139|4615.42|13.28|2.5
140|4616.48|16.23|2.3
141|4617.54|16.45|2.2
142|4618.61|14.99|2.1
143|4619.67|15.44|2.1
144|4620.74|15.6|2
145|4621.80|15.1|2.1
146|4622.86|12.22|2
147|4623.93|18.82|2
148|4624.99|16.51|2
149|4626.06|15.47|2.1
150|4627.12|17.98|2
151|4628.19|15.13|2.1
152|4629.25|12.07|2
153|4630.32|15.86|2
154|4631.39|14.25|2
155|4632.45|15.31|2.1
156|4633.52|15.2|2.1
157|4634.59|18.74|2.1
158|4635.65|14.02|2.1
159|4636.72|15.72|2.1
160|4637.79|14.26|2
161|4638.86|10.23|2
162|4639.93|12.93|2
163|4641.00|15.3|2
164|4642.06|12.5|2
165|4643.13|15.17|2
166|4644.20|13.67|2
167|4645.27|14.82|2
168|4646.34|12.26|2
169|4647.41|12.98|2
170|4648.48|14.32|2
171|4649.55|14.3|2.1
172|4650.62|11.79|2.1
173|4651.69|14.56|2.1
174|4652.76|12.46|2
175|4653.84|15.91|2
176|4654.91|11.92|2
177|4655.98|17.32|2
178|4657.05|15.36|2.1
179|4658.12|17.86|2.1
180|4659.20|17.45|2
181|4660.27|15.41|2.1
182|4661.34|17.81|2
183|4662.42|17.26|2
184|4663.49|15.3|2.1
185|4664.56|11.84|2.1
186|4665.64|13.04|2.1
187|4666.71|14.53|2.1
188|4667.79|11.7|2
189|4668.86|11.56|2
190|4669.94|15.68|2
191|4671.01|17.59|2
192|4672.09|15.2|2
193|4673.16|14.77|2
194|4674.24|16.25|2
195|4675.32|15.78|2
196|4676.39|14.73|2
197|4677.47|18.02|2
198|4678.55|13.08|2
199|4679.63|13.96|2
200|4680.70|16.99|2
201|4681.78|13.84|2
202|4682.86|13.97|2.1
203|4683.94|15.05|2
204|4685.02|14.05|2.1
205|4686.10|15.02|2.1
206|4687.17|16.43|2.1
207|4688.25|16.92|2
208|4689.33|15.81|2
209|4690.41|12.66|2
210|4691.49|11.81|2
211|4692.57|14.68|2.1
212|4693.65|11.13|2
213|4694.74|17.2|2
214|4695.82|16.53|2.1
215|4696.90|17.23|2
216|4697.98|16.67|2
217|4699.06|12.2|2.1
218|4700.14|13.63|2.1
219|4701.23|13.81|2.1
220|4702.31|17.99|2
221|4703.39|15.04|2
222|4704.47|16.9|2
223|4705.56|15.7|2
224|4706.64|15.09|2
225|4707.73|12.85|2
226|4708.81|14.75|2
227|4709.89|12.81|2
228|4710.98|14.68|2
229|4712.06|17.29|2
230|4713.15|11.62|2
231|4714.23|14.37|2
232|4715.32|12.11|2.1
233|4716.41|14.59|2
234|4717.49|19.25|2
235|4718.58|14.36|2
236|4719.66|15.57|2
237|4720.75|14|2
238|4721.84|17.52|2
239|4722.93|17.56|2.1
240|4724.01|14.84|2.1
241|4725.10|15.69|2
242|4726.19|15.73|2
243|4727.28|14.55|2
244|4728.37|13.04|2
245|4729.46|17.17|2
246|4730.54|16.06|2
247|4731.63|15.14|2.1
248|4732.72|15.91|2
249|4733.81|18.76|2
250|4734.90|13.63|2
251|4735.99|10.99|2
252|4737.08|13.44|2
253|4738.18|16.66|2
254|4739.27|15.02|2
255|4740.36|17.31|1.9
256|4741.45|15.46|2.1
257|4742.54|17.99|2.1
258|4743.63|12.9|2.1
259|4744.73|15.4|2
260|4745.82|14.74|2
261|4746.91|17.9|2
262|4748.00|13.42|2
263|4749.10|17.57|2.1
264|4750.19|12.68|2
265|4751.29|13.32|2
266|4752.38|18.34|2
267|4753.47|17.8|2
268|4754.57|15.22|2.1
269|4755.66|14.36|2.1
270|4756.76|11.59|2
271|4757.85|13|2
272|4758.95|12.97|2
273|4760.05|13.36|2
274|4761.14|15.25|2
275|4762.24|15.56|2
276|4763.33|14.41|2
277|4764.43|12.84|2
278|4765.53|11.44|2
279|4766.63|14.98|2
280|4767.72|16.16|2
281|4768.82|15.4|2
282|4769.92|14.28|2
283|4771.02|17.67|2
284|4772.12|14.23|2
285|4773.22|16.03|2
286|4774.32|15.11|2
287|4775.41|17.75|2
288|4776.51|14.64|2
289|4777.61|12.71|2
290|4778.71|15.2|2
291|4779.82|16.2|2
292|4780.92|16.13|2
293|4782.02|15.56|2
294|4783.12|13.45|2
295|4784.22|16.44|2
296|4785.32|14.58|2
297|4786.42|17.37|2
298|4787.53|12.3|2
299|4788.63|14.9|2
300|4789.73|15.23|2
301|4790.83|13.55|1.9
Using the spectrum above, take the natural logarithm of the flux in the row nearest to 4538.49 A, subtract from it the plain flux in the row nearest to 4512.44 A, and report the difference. -13.2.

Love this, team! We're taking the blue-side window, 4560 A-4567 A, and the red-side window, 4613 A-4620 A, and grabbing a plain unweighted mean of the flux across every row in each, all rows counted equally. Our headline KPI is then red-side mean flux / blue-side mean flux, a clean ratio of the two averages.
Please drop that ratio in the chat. 1.04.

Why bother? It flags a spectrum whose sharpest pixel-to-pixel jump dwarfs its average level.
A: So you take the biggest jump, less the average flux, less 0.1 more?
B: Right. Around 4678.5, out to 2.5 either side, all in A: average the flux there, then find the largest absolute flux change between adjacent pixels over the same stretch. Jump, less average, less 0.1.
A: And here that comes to -10.5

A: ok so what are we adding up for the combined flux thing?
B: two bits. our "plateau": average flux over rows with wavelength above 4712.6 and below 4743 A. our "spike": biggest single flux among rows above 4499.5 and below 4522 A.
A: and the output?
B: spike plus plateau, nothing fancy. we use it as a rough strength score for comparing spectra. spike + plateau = 32.9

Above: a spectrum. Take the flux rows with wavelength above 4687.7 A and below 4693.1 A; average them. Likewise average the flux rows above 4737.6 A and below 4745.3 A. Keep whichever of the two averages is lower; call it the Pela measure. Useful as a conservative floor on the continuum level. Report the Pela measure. 14.4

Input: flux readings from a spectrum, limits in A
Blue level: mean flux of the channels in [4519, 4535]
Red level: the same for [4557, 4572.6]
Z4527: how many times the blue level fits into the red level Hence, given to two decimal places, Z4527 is 1.05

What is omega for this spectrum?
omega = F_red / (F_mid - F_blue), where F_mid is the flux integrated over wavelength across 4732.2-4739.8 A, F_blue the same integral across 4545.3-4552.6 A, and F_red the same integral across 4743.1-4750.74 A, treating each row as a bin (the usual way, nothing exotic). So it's 12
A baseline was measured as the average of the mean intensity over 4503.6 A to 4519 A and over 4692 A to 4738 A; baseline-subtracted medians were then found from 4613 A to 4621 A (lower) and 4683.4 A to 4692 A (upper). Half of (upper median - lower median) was -0.25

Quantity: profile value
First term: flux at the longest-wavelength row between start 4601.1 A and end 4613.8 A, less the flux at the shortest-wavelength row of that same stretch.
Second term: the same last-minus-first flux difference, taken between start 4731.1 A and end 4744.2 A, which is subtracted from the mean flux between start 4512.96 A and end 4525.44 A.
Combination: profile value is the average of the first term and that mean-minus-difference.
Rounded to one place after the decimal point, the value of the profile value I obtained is 10.1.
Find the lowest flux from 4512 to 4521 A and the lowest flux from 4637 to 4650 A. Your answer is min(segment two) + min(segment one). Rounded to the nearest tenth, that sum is 23.2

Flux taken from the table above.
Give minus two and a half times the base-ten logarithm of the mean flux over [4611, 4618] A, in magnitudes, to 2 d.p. -2.96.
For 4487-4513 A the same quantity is -2.90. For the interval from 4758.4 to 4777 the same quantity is -2.93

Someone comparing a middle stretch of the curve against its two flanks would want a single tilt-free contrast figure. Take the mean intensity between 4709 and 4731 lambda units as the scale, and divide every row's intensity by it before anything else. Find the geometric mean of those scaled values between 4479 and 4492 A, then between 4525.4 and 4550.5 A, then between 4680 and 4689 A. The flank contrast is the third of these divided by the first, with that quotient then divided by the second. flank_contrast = 1.18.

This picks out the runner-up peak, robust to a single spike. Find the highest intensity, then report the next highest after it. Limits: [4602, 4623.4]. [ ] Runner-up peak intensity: 17.85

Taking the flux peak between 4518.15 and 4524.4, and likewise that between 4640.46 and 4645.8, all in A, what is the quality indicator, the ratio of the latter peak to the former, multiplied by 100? 87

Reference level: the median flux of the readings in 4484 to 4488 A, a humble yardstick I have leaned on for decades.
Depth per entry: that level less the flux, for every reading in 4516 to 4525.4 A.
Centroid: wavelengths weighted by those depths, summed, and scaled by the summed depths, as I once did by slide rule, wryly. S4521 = 4521.9 A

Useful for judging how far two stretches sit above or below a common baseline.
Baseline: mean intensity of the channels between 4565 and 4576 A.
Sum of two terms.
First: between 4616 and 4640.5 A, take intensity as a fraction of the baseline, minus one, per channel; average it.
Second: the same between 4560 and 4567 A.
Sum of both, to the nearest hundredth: 0.06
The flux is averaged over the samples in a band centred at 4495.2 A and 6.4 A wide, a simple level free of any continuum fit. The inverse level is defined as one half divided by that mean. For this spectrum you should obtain 0.0385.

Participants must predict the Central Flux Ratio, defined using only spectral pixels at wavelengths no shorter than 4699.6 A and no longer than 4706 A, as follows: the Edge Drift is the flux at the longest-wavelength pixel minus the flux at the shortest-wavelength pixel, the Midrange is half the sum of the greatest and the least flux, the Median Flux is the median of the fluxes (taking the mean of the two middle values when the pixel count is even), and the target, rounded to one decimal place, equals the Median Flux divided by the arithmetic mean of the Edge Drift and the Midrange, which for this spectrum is 1.7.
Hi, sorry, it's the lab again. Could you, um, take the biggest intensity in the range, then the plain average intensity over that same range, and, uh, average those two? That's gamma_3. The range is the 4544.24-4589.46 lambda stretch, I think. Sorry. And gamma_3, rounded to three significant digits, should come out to 16.7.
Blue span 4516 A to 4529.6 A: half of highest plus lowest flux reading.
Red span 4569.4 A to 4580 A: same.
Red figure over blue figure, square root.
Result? 1.089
